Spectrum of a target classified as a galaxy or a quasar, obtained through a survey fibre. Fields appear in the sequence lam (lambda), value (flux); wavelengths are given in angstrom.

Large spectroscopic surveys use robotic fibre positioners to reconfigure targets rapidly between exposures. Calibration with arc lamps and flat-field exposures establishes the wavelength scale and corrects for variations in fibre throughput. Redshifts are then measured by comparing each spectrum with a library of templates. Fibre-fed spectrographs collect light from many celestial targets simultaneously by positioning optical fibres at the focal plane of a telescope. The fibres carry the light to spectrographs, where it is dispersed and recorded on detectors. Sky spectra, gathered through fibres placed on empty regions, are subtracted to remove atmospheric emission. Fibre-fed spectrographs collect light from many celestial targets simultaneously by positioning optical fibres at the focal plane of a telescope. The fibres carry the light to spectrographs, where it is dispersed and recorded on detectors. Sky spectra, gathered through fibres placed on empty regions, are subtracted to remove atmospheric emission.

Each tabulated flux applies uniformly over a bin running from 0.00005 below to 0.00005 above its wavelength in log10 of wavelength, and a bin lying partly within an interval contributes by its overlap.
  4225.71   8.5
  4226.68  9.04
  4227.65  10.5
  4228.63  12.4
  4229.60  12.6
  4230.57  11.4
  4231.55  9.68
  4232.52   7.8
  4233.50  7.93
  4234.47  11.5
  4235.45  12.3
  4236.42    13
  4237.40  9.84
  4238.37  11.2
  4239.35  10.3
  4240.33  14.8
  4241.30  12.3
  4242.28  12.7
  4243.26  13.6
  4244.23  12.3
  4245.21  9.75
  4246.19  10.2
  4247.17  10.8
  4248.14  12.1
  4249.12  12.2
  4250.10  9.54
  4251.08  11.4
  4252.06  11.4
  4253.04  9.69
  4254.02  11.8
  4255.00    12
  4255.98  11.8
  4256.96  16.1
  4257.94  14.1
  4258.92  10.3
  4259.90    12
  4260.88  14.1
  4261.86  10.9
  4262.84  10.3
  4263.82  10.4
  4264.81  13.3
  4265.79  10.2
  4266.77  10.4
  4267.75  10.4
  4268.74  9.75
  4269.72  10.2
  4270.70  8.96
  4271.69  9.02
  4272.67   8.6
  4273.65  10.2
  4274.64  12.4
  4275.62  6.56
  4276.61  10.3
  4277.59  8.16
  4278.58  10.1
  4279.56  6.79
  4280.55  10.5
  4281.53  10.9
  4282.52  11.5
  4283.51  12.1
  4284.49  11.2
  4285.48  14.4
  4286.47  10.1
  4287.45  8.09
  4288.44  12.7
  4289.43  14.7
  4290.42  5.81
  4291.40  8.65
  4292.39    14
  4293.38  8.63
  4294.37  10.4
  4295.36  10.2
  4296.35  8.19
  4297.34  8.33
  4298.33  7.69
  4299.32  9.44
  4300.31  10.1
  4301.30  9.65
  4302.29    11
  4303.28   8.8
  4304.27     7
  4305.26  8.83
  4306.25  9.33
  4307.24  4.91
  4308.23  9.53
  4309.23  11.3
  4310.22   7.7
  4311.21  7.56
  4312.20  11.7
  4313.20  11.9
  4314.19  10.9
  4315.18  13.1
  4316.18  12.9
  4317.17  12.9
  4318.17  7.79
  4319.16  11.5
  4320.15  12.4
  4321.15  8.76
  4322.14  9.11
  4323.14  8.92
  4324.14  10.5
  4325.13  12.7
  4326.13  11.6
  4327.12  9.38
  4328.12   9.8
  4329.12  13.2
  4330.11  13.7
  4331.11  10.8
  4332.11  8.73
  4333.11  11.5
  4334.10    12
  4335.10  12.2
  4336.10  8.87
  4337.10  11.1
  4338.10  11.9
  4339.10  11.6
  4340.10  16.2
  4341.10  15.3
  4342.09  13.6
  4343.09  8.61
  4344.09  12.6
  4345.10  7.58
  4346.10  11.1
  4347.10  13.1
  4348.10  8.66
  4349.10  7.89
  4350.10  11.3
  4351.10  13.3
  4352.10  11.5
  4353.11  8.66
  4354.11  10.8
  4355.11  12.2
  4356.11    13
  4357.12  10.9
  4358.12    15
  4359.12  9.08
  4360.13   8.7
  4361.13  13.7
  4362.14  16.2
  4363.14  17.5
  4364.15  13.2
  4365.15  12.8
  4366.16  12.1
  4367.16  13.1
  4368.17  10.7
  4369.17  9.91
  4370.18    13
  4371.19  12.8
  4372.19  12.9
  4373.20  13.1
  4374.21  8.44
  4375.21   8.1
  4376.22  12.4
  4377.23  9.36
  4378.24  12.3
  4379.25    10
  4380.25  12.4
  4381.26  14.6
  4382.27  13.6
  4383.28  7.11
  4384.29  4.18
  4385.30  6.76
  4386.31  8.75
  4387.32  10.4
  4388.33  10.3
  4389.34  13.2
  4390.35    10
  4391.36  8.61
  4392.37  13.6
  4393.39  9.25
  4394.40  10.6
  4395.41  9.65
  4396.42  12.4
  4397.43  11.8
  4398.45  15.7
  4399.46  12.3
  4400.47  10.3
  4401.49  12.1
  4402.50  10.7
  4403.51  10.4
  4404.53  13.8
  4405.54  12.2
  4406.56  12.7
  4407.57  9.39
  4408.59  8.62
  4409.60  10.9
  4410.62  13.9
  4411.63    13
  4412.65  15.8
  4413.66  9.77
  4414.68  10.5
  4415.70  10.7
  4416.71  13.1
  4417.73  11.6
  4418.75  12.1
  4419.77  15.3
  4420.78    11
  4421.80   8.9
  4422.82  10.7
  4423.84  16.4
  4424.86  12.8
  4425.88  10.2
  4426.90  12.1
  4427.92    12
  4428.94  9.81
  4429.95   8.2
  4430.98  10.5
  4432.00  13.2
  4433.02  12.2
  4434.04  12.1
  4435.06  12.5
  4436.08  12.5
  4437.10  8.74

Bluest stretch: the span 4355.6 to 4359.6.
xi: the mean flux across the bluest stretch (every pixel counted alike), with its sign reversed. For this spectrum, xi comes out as -12.0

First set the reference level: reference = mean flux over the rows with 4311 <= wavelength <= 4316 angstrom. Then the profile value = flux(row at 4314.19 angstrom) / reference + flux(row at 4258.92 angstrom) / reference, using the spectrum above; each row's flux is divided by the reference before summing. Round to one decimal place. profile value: 1.9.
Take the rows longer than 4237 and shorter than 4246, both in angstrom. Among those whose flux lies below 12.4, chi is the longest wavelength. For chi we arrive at 4245.21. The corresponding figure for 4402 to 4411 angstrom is 4409.60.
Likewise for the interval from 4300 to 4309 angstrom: 4308.23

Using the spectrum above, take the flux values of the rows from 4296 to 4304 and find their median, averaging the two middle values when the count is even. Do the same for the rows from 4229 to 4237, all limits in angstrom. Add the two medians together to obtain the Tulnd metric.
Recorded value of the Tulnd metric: 20.6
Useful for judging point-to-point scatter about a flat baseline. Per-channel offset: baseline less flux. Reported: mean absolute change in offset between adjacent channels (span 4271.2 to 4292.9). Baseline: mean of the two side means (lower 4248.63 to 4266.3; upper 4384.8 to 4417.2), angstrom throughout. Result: 2.9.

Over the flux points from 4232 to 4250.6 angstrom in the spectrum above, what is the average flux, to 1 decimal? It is 11.3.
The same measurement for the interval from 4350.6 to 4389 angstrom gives 11.4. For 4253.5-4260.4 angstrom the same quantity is 12.6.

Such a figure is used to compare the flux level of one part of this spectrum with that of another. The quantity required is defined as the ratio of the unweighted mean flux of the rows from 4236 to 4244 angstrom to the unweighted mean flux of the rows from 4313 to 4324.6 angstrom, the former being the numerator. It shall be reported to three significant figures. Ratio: 1.12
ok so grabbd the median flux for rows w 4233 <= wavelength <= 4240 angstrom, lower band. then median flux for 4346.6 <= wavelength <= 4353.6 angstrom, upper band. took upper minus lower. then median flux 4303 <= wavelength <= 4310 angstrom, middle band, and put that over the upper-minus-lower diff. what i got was 88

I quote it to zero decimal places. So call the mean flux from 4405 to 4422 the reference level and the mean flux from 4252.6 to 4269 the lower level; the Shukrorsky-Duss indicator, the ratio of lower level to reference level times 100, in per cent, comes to 99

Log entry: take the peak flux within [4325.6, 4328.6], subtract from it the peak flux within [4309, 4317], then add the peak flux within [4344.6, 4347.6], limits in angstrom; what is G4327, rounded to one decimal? 11.6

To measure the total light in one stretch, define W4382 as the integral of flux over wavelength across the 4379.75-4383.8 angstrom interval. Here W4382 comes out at 48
